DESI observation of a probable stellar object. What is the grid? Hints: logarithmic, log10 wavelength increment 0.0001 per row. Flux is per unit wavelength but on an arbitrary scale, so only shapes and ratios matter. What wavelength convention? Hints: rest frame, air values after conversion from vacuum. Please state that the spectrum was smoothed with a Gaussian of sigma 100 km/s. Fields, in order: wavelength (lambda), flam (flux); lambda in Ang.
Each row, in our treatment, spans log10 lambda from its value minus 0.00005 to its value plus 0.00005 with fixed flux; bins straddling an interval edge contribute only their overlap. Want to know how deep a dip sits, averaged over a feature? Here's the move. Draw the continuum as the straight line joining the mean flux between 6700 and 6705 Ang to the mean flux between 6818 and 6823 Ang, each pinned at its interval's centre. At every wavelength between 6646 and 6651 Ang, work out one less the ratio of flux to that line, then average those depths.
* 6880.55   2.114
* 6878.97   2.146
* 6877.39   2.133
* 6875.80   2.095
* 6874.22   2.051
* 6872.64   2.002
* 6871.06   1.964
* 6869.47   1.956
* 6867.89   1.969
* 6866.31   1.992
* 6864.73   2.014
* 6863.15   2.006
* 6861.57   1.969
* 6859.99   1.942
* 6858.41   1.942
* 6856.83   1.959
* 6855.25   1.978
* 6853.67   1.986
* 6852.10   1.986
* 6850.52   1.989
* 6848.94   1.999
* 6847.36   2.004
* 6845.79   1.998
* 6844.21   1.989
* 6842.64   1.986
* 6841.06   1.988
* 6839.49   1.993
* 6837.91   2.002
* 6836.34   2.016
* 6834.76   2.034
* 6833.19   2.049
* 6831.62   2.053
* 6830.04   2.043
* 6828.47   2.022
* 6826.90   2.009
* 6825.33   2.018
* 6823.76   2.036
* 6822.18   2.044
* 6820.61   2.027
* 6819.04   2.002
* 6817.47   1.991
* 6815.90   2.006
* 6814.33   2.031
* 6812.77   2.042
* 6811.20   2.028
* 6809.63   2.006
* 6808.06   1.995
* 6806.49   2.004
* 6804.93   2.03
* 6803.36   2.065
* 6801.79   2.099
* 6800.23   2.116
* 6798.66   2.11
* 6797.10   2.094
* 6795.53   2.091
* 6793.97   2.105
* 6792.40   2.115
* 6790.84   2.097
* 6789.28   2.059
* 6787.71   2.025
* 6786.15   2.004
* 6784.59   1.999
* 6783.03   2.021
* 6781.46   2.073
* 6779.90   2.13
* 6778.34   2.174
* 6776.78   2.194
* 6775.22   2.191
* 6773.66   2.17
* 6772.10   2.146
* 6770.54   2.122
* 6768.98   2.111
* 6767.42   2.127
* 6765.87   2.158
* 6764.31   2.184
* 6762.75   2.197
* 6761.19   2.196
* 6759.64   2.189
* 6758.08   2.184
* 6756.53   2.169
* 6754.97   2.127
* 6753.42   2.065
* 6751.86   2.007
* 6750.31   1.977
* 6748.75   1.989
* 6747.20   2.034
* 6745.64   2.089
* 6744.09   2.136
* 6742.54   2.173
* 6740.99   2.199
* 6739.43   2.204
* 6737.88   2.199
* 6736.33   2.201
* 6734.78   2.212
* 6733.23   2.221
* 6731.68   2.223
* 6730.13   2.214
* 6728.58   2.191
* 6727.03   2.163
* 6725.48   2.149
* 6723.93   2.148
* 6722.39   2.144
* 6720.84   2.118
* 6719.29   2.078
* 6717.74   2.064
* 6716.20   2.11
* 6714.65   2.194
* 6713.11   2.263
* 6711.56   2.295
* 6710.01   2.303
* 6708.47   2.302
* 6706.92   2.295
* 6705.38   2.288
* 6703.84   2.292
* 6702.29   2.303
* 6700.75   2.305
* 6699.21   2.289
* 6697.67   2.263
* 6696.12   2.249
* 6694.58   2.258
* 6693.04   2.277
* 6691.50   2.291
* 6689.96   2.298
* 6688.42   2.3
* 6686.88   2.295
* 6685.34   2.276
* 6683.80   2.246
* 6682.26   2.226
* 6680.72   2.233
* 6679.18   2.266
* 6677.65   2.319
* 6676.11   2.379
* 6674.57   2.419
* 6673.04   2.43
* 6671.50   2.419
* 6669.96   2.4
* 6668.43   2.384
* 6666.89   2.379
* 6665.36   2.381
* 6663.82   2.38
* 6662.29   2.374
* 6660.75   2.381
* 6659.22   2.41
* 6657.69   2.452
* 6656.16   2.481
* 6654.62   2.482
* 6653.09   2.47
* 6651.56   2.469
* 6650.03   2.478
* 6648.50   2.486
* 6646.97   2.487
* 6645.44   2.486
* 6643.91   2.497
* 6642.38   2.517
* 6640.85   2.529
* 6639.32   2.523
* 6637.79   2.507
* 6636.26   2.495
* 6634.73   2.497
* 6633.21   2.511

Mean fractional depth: -0.02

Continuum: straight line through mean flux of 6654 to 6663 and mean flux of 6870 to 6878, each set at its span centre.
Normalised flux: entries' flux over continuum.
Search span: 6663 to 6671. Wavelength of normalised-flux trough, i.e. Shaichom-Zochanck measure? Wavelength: 6663.82 Ang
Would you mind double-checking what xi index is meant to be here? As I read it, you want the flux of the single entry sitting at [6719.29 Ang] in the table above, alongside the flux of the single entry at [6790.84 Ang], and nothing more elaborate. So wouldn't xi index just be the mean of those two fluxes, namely 2.09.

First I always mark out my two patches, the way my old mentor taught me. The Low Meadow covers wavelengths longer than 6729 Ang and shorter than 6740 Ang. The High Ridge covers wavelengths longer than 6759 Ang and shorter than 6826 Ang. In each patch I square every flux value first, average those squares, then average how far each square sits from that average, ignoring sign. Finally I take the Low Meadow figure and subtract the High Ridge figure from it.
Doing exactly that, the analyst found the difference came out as -0.21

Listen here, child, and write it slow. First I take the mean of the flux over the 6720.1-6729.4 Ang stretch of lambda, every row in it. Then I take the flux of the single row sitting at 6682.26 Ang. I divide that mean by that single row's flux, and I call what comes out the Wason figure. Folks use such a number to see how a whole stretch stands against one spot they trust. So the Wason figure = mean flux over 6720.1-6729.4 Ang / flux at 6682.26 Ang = 0.967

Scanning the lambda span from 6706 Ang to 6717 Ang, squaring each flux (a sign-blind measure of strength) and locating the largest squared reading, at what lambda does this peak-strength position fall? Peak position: 6710.01 Ang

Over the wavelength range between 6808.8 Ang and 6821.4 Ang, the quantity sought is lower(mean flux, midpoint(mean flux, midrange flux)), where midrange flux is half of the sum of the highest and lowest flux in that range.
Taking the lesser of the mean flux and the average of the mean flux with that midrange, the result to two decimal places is 2.02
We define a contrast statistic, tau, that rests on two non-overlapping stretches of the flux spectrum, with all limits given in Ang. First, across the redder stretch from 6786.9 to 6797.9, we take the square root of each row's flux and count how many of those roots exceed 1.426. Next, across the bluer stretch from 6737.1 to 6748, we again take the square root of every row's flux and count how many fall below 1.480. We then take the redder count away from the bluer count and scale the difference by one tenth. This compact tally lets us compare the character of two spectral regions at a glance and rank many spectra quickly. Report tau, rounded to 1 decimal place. -0.2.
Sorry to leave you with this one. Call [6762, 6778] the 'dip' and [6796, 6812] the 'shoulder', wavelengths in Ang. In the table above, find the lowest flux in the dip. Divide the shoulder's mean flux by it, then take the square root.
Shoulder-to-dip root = 0.99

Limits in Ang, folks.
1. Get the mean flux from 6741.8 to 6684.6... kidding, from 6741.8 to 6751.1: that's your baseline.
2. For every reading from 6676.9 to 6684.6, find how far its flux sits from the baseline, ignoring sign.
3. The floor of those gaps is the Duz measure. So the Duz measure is 0.160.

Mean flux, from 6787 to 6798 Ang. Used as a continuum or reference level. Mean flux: 2.08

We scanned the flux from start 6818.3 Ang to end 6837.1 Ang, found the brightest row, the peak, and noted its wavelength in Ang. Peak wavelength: 6831.62 Ang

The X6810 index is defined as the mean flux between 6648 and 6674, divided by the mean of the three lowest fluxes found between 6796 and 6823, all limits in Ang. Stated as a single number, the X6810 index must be 1.22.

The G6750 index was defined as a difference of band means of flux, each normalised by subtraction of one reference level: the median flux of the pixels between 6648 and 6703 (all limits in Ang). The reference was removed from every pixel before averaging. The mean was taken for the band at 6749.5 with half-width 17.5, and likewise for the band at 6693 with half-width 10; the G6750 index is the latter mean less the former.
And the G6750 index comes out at 0.14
